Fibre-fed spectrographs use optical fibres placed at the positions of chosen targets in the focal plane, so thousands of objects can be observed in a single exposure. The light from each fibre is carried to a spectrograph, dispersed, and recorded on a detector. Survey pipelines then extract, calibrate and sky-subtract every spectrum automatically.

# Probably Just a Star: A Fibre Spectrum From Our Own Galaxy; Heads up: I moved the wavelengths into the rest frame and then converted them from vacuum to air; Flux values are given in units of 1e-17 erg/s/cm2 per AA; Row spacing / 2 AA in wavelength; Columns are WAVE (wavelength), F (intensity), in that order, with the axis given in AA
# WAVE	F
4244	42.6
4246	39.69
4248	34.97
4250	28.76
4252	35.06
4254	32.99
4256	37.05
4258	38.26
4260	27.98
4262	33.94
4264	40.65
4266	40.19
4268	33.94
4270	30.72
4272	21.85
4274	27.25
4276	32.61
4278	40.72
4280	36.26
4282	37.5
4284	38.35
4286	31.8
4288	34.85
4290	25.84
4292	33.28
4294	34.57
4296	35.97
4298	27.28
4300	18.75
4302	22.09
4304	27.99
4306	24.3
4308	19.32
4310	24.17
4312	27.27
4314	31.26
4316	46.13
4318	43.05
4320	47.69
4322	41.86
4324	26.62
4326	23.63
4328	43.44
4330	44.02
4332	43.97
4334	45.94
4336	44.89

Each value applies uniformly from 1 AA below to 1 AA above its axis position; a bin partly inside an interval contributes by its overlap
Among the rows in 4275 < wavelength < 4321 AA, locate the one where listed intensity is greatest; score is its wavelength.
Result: 4320 AA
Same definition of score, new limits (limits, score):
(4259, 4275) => 4264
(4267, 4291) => 4278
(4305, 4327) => 4320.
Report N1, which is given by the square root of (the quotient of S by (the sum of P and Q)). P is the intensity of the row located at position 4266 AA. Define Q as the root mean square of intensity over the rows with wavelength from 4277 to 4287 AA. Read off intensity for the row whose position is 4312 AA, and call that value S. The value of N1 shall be 0.59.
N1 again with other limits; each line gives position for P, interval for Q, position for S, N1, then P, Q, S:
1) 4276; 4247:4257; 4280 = 0.74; 32.61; 33.9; 36.26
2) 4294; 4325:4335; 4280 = 0.69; 34.57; 41.1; 36.26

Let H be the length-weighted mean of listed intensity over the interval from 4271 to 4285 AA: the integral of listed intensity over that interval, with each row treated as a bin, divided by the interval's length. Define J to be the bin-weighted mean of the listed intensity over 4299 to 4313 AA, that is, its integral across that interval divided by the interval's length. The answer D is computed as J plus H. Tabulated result 57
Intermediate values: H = 34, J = 23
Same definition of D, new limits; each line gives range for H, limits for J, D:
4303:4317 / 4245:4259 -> 64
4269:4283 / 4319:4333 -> 71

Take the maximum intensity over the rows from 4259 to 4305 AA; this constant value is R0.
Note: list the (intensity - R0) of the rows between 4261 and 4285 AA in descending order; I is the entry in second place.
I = 0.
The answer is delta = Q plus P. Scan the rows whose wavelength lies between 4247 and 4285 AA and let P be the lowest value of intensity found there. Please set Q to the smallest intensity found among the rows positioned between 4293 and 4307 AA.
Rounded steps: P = 21.85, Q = 18.75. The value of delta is 40.6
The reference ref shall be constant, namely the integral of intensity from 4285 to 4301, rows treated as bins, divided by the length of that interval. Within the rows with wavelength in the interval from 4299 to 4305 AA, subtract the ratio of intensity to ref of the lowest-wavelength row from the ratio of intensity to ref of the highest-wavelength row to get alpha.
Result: 0.3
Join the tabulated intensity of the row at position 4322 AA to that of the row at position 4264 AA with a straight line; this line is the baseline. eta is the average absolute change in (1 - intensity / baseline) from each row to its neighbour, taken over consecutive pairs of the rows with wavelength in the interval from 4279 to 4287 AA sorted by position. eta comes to 0.070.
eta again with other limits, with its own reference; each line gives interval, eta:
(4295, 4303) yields 0.166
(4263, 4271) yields 0.082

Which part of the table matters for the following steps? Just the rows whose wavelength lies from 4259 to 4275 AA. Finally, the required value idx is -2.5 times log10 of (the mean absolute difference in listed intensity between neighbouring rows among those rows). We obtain -1.80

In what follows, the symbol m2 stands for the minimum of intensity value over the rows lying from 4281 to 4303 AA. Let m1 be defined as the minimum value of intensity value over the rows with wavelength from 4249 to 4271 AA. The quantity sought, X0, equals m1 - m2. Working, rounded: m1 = 27.98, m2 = 18.75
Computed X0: 9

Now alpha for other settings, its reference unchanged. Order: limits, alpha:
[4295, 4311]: -0.4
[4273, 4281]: 0.3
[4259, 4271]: 0.1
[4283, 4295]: -0.1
